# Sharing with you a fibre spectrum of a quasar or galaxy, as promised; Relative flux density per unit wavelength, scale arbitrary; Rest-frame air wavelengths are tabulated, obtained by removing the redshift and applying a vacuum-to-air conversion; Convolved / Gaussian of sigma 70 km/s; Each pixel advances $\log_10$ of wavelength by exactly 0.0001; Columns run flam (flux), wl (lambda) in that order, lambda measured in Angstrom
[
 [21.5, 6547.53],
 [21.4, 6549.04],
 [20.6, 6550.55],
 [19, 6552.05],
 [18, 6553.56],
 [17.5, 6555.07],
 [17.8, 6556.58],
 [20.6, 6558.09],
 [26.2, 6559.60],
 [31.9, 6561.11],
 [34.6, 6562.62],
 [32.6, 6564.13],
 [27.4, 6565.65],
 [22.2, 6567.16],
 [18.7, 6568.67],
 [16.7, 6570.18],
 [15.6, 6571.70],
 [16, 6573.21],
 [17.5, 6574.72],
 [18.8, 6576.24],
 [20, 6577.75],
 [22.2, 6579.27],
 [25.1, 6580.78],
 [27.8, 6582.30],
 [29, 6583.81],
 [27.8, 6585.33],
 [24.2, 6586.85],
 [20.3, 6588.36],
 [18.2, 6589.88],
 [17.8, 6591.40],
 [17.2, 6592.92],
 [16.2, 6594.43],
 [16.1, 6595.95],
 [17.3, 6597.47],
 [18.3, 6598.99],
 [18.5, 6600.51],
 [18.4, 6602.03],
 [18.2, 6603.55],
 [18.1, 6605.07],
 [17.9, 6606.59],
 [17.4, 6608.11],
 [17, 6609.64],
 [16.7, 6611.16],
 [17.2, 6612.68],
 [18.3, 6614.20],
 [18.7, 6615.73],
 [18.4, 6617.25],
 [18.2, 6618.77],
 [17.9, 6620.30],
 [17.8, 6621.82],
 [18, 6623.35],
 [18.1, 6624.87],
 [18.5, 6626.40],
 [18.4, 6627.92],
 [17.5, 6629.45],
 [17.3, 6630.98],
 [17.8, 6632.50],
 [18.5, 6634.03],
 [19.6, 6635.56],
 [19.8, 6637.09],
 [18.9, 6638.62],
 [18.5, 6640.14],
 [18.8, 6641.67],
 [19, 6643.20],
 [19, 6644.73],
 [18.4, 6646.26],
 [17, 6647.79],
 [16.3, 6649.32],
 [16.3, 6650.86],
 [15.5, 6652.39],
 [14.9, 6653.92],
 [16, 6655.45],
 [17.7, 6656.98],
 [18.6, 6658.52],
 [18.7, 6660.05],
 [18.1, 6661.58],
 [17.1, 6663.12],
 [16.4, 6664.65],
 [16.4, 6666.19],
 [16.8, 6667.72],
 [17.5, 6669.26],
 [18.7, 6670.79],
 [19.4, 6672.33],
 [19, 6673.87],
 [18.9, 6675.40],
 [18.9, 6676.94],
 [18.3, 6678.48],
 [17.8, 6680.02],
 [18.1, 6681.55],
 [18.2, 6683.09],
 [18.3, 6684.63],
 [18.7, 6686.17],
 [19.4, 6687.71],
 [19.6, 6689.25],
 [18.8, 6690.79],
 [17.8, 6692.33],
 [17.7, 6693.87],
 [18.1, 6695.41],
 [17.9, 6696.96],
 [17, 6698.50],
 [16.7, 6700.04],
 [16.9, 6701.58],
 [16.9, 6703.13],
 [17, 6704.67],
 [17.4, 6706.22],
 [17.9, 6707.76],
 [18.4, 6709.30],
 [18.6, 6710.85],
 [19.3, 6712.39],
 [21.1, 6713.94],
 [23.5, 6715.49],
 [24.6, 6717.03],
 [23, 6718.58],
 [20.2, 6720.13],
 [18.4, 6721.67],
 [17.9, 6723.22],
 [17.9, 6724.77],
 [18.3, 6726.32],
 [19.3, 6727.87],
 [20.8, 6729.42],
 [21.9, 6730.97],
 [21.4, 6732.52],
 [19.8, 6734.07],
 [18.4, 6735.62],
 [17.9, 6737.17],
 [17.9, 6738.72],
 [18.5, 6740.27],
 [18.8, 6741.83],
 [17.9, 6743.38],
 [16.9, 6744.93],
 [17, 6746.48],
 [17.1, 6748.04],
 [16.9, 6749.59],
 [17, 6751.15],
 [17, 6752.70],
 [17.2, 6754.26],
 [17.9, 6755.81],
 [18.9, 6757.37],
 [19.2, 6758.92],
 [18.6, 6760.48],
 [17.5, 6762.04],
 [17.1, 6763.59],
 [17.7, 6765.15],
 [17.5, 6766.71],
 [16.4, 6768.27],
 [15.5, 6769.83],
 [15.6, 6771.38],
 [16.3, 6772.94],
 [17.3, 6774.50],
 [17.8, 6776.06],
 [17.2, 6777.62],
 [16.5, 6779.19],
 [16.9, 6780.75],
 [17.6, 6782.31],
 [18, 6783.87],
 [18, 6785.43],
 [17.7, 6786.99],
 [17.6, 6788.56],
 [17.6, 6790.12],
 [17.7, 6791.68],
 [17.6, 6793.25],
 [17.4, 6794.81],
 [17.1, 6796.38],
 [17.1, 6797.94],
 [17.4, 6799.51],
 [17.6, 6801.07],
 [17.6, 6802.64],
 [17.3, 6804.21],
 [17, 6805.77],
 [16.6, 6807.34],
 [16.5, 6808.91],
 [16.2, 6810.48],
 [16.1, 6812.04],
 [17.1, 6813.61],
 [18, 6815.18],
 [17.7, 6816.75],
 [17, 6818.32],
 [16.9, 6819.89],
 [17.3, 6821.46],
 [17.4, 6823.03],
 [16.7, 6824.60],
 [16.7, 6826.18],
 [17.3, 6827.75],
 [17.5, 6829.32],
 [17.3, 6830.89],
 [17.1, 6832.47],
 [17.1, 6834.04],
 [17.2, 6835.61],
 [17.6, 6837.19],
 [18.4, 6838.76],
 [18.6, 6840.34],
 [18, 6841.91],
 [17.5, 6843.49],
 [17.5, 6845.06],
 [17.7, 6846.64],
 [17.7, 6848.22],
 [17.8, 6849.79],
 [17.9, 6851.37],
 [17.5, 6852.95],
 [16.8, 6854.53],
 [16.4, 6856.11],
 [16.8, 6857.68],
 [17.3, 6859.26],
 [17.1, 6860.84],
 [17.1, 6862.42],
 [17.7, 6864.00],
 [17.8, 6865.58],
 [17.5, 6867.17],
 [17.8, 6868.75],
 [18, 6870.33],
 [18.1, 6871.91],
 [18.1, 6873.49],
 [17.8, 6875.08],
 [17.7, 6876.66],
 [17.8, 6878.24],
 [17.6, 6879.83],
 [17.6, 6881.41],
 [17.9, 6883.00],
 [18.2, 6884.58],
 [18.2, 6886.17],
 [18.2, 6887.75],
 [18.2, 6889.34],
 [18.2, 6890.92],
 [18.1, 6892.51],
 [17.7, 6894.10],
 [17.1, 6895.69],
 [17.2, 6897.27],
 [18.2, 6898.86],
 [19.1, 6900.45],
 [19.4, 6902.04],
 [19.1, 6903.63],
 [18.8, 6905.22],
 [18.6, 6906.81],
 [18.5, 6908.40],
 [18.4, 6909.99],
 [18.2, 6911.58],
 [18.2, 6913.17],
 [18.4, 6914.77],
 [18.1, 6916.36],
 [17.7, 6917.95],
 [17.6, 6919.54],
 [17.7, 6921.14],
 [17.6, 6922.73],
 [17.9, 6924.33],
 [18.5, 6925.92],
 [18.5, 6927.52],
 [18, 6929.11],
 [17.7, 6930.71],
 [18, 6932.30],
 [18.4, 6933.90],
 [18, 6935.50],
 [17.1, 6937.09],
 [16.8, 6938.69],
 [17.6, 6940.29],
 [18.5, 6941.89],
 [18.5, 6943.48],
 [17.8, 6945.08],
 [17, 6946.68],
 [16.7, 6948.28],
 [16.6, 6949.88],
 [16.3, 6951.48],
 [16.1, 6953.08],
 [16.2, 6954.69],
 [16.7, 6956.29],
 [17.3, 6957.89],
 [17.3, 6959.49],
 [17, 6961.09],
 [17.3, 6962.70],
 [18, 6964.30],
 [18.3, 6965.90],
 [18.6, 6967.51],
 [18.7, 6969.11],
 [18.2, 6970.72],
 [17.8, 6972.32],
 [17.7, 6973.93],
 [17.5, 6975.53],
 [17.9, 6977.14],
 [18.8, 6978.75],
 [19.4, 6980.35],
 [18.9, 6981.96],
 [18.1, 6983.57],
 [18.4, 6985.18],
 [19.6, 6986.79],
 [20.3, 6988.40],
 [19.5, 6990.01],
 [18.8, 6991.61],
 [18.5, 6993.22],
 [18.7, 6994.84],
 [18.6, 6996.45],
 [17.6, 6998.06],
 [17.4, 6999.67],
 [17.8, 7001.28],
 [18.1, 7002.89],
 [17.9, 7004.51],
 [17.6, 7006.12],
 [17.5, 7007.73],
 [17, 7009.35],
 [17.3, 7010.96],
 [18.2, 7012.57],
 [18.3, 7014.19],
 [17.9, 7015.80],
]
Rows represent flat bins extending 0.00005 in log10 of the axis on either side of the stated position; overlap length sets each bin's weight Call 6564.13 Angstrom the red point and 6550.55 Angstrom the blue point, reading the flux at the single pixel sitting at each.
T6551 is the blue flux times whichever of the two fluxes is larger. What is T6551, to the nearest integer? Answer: 672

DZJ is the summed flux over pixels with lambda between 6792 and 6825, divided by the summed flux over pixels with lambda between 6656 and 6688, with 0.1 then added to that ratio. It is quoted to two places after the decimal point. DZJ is 1.04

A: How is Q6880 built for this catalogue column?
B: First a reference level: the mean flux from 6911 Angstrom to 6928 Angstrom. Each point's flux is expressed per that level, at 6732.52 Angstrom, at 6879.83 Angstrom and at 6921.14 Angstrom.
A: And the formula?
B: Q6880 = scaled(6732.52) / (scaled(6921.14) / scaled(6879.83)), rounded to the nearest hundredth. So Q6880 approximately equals 1.18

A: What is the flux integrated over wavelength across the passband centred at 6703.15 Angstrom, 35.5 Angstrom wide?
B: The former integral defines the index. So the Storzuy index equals 674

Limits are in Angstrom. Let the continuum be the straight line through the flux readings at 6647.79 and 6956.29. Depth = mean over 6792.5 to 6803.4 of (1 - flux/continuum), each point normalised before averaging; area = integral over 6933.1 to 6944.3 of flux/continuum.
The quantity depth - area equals -12.0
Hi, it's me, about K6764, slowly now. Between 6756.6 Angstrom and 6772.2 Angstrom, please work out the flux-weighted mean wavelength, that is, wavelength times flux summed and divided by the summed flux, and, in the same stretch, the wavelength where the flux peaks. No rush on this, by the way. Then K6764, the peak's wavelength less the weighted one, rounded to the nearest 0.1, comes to -5.2 Angstrom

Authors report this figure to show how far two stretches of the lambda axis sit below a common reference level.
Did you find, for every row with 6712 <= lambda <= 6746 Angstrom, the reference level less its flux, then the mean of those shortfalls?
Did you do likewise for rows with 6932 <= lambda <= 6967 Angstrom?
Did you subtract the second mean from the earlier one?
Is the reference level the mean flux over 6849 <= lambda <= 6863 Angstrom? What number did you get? -2.4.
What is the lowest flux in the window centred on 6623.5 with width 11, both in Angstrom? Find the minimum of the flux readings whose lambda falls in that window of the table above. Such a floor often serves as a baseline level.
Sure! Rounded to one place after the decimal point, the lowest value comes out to 17.8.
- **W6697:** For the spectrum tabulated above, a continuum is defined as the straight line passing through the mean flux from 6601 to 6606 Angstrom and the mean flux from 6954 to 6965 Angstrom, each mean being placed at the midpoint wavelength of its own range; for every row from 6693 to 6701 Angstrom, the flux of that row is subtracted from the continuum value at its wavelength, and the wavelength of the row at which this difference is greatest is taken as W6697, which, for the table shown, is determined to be 6700.04 Angstrom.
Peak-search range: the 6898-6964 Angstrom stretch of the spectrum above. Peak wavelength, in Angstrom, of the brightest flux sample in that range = 6902.04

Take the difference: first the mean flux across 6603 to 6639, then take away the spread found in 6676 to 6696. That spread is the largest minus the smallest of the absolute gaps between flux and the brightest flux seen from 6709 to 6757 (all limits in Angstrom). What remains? 16.2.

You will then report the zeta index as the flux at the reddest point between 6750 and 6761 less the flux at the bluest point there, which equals 1.6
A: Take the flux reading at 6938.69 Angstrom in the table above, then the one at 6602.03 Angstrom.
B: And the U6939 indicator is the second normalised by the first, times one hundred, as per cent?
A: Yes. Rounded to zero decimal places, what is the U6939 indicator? 110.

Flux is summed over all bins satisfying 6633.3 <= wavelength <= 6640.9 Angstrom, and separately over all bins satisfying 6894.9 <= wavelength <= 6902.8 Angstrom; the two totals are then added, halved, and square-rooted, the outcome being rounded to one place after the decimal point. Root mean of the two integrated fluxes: 9.7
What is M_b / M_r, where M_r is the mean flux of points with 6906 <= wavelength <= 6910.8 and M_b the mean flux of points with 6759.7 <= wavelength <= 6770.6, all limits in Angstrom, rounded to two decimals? 0.93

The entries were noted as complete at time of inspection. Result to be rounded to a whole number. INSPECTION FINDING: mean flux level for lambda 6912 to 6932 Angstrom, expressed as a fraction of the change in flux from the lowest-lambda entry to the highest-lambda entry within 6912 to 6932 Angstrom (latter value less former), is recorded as -36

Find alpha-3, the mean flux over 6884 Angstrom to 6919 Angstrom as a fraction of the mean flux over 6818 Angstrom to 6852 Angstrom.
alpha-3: 1.05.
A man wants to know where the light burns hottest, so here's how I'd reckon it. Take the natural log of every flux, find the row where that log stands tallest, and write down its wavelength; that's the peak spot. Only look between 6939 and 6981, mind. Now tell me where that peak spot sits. 6980.35 Angstrom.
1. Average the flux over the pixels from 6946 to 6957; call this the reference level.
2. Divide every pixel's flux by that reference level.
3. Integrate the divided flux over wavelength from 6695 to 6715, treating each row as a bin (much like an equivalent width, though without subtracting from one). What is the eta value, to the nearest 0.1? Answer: 21.8 Angstrom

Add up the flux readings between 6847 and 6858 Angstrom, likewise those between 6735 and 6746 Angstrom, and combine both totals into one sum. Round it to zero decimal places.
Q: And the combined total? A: 247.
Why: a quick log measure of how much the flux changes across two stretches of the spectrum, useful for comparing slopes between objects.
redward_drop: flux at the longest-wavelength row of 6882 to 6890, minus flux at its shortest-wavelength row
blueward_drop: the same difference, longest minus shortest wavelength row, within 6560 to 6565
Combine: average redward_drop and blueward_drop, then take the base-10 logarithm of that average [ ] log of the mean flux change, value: -0.3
